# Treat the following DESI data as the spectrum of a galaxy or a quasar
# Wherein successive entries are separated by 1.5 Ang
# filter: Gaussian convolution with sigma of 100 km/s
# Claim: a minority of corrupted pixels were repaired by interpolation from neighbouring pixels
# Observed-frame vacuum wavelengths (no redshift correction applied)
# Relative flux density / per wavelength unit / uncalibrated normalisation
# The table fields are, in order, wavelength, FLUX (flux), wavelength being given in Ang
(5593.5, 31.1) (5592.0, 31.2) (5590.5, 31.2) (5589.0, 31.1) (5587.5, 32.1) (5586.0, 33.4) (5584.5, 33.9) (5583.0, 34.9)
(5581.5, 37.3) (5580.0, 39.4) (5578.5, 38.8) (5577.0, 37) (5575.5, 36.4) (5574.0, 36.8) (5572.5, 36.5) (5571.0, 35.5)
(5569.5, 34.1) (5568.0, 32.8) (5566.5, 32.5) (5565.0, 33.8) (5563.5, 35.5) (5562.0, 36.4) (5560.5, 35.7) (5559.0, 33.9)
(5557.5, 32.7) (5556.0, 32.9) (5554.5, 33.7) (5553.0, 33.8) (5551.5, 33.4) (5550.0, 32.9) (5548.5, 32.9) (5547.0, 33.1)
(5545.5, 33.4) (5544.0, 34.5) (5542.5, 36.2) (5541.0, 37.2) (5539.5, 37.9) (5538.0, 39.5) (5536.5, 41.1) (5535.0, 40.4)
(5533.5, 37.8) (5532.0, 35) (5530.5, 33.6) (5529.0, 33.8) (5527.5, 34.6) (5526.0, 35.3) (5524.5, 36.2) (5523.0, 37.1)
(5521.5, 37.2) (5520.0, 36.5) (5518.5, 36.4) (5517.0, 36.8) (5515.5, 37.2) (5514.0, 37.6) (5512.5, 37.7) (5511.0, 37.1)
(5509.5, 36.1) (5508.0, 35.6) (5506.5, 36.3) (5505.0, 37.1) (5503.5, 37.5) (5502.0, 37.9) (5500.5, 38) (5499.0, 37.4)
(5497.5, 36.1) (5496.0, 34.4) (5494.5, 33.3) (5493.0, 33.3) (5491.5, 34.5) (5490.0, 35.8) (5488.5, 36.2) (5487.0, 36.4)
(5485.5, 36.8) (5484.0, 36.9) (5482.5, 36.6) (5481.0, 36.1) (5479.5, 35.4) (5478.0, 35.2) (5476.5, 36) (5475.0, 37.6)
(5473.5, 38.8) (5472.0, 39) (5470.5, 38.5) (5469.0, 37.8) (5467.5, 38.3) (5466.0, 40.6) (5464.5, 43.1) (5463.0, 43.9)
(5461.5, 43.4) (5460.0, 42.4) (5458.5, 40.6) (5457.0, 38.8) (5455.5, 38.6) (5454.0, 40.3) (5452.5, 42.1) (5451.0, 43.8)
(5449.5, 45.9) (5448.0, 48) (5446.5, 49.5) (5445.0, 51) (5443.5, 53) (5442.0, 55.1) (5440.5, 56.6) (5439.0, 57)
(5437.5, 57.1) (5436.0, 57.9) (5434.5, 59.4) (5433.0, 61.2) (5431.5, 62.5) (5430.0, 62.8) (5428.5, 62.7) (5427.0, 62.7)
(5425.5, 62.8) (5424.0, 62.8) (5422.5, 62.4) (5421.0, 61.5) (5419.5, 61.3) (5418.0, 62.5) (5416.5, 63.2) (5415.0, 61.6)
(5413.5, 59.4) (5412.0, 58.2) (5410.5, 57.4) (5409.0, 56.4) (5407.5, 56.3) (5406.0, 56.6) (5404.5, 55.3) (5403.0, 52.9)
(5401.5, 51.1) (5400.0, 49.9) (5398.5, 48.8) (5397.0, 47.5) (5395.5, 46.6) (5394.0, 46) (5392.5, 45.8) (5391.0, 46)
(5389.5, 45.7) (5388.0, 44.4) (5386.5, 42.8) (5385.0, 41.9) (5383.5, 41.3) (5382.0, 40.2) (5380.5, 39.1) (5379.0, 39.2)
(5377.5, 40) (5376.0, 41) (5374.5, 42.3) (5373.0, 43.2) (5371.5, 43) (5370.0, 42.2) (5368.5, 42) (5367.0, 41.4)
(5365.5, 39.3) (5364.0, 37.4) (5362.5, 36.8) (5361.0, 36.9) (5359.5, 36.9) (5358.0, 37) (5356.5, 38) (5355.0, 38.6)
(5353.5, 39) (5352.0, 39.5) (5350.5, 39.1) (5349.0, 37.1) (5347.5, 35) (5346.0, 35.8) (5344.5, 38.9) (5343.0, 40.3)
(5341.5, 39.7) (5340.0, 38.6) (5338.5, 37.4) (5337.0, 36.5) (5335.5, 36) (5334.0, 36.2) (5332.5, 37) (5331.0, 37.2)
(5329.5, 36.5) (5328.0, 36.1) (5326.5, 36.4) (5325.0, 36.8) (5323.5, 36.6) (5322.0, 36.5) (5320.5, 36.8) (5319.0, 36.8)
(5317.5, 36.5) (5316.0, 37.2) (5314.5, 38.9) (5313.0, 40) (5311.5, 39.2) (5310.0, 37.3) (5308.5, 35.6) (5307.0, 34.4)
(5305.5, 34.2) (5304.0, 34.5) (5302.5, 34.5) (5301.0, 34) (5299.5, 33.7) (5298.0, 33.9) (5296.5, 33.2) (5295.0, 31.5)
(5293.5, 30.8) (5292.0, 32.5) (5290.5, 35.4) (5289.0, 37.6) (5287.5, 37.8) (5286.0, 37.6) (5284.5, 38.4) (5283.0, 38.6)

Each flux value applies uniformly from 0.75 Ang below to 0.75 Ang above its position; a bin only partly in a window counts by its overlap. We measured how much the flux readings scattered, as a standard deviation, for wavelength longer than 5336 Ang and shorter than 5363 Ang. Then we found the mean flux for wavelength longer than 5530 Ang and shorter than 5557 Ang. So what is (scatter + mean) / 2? 18.5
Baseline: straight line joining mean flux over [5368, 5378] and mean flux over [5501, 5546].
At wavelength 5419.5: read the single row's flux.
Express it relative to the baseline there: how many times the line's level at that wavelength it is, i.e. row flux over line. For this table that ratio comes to 1.52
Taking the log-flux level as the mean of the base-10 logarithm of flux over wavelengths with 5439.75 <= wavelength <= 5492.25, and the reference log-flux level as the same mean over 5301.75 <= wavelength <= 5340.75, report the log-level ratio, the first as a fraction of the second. 1.03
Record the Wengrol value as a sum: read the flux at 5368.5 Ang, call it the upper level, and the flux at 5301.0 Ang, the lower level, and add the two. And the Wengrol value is 76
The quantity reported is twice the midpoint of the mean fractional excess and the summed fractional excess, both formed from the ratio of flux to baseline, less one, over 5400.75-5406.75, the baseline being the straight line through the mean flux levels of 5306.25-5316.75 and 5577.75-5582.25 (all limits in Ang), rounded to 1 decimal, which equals 2.1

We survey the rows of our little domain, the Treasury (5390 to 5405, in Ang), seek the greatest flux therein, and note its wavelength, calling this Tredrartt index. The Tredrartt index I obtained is 5404.5 Ang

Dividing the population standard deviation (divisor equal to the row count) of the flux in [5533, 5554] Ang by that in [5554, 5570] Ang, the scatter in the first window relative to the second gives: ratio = 2.3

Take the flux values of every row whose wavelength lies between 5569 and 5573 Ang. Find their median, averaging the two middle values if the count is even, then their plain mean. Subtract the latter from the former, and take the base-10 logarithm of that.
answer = -0.9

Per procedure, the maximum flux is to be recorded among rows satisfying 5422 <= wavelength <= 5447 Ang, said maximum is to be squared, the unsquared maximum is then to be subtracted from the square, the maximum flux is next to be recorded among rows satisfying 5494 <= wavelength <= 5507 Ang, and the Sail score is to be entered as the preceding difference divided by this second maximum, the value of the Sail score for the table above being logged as 102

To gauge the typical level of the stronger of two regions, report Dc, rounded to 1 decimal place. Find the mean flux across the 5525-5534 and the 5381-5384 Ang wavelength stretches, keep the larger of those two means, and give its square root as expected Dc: 6.4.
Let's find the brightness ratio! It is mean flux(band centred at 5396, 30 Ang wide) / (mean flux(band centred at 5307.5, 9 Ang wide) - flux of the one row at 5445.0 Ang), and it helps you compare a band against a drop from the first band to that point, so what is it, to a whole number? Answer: -3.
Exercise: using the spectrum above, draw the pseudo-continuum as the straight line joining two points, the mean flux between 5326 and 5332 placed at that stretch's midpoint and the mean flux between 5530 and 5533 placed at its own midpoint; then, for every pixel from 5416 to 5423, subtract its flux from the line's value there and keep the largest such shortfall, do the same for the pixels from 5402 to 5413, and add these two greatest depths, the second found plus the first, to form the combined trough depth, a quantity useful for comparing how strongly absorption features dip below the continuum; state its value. -43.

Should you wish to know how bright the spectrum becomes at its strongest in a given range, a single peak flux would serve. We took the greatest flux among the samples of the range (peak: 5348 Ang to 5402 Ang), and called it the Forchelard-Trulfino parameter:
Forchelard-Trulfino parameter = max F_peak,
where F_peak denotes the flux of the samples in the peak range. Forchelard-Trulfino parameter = 51.1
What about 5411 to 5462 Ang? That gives 63.2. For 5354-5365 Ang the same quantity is 38.6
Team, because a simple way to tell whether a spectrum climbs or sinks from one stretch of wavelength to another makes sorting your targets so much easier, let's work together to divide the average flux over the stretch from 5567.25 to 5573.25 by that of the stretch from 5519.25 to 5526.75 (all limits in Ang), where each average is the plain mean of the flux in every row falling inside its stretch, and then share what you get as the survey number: 0.95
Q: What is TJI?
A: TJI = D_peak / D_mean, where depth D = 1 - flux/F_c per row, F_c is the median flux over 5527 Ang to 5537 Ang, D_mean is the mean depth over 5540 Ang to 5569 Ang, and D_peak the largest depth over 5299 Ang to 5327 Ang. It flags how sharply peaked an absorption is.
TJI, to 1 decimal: 1.4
